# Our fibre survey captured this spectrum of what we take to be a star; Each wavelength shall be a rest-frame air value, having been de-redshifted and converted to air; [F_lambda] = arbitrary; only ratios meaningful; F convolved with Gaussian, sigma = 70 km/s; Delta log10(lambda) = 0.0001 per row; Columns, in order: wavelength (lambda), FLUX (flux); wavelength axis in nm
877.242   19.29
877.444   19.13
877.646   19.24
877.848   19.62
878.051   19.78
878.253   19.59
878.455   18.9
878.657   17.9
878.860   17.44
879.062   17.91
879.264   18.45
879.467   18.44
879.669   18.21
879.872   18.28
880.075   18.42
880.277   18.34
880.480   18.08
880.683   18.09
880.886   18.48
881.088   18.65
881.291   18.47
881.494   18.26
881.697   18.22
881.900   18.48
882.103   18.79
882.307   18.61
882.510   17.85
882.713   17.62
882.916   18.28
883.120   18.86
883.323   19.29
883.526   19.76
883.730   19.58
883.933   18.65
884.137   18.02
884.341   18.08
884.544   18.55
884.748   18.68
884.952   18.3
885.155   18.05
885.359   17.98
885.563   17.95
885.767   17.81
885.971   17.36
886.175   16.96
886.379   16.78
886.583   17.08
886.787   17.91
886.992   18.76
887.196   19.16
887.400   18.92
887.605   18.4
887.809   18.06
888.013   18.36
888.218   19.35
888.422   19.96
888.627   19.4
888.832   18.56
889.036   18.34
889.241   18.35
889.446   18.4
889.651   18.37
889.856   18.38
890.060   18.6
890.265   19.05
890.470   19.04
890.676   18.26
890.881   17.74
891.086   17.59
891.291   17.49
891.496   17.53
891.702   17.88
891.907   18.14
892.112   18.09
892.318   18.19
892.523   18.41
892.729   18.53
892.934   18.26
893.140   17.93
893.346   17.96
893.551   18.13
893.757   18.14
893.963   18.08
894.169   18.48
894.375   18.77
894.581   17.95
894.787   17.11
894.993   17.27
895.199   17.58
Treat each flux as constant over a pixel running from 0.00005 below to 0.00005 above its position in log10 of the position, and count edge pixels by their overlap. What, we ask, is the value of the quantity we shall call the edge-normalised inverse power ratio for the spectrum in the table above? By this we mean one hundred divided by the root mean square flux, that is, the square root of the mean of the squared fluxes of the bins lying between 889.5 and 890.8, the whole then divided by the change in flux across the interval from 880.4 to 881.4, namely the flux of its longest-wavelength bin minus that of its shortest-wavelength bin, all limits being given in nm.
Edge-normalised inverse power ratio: 14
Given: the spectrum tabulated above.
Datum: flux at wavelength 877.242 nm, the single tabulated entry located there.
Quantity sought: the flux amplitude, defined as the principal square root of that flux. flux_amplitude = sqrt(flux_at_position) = 4.39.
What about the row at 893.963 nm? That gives 4.25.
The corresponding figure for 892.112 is 4.25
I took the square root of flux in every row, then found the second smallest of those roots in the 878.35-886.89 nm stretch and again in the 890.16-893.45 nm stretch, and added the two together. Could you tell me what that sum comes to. 8.31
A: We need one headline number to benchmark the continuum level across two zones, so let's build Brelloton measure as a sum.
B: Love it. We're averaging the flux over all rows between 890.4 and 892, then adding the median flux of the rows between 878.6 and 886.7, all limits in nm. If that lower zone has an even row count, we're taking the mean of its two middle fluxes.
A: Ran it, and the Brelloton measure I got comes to 36.2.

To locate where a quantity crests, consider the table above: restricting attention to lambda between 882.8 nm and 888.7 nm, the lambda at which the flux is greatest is 888.422 nm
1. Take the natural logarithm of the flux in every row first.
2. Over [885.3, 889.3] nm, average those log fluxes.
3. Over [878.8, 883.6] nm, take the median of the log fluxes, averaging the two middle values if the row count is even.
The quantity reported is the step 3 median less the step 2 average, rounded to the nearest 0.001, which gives 0.007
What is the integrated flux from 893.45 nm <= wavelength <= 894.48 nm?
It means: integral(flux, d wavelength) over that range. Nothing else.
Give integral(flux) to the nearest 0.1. 18.9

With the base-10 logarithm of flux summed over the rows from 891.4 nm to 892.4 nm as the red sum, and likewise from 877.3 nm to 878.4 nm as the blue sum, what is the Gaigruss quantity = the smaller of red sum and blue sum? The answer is 6.27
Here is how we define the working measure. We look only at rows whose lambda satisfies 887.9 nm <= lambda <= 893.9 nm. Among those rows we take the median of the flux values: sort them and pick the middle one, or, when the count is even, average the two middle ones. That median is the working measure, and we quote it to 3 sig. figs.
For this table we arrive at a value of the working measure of 18.3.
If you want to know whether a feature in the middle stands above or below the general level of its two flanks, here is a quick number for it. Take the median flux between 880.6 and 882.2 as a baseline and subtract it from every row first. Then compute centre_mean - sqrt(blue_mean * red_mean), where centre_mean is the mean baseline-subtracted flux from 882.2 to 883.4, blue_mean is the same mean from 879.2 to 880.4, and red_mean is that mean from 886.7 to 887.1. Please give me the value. -0.19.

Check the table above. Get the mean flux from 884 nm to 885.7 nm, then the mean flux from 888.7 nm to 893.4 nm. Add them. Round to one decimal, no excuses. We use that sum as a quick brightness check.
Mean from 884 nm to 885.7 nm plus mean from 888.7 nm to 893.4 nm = 36.4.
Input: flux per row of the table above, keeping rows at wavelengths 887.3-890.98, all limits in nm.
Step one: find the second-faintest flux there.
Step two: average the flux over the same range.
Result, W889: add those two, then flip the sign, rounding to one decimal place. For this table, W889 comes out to -36.7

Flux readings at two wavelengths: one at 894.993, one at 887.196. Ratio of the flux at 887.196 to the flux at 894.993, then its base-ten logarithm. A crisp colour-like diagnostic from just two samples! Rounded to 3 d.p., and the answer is 0.045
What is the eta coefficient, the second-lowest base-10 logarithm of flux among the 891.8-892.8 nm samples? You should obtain 1.26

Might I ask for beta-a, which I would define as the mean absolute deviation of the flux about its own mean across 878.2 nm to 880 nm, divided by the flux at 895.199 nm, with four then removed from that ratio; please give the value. -3.97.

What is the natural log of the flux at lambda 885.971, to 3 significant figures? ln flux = 2.85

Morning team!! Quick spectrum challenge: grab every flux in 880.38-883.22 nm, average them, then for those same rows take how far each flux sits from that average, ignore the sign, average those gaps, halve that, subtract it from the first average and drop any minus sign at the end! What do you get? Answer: 18.2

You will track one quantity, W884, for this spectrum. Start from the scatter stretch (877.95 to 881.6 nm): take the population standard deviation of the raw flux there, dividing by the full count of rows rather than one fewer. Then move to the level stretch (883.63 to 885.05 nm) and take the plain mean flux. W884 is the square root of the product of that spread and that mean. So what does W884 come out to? 3.2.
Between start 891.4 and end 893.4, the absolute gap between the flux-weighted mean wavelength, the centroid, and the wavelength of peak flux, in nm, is 0.30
